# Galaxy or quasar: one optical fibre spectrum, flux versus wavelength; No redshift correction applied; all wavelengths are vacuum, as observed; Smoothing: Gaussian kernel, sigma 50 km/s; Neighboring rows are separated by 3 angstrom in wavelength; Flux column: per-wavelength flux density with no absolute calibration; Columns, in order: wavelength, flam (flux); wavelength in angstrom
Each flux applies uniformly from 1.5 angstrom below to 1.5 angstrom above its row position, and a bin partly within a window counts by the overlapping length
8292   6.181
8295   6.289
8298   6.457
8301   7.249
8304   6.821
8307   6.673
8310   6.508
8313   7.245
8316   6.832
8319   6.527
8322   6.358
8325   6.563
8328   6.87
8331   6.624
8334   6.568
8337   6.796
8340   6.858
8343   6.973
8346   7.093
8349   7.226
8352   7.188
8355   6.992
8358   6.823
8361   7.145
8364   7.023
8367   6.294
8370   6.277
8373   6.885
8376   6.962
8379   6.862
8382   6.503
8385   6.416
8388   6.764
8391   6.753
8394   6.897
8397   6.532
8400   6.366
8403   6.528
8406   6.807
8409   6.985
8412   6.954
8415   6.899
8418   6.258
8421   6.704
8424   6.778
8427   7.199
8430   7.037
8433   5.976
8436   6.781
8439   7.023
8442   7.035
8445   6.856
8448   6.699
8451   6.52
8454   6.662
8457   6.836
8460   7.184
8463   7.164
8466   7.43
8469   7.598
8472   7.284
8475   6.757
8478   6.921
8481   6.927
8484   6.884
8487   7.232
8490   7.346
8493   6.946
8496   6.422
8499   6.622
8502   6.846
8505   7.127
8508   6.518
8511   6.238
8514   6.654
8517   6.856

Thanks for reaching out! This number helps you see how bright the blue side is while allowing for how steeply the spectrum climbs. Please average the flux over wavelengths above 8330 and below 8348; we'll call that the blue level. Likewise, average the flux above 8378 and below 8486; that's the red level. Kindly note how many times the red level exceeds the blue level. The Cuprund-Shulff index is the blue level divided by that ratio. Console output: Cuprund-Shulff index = 6.8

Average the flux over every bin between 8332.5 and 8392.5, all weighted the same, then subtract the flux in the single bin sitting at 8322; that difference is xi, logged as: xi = 0.46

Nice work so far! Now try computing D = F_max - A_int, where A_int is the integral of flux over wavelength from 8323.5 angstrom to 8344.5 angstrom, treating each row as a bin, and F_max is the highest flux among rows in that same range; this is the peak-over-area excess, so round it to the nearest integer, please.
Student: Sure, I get -135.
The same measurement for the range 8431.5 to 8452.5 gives -134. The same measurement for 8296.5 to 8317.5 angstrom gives -136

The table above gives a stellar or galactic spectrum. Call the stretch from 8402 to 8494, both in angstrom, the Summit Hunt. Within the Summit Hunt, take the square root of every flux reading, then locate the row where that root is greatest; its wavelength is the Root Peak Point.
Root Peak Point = 8469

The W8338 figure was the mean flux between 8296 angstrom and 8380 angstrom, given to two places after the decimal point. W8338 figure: 6.81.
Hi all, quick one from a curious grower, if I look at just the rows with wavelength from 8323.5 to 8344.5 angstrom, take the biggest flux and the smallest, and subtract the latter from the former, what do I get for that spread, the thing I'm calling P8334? 0.41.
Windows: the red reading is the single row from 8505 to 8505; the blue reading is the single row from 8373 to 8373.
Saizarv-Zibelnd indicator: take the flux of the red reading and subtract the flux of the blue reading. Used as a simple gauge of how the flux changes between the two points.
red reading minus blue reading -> 0.242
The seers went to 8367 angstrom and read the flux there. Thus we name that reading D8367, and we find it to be 6.294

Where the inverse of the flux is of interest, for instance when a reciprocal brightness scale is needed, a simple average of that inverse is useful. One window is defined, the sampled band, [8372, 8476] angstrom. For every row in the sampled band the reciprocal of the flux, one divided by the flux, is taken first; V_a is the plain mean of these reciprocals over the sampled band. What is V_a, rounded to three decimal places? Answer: 0.147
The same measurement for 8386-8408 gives 0.150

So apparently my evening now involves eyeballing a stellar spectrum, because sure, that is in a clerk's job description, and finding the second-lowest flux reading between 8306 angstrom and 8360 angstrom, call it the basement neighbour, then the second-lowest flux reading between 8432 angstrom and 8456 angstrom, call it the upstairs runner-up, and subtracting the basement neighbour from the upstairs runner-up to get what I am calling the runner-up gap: 0.01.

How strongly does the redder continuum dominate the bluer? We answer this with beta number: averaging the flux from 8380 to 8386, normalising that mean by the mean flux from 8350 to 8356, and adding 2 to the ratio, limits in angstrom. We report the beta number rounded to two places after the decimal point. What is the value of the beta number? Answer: 2.91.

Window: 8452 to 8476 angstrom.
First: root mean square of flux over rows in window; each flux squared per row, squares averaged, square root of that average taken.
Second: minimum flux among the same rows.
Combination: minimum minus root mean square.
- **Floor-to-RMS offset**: -0.46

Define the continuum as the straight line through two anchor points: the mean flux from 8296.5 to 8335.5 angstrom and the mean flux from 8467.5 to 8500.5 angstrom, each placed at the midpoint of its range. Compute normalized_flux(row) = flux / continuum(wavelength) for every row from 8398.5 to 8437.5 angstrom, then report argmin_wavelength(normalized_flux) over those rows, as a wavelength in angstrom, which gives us 8433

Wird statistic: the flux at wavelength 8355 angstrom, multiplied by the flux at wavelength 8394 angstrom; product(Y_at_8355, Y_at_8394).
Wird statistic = 48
